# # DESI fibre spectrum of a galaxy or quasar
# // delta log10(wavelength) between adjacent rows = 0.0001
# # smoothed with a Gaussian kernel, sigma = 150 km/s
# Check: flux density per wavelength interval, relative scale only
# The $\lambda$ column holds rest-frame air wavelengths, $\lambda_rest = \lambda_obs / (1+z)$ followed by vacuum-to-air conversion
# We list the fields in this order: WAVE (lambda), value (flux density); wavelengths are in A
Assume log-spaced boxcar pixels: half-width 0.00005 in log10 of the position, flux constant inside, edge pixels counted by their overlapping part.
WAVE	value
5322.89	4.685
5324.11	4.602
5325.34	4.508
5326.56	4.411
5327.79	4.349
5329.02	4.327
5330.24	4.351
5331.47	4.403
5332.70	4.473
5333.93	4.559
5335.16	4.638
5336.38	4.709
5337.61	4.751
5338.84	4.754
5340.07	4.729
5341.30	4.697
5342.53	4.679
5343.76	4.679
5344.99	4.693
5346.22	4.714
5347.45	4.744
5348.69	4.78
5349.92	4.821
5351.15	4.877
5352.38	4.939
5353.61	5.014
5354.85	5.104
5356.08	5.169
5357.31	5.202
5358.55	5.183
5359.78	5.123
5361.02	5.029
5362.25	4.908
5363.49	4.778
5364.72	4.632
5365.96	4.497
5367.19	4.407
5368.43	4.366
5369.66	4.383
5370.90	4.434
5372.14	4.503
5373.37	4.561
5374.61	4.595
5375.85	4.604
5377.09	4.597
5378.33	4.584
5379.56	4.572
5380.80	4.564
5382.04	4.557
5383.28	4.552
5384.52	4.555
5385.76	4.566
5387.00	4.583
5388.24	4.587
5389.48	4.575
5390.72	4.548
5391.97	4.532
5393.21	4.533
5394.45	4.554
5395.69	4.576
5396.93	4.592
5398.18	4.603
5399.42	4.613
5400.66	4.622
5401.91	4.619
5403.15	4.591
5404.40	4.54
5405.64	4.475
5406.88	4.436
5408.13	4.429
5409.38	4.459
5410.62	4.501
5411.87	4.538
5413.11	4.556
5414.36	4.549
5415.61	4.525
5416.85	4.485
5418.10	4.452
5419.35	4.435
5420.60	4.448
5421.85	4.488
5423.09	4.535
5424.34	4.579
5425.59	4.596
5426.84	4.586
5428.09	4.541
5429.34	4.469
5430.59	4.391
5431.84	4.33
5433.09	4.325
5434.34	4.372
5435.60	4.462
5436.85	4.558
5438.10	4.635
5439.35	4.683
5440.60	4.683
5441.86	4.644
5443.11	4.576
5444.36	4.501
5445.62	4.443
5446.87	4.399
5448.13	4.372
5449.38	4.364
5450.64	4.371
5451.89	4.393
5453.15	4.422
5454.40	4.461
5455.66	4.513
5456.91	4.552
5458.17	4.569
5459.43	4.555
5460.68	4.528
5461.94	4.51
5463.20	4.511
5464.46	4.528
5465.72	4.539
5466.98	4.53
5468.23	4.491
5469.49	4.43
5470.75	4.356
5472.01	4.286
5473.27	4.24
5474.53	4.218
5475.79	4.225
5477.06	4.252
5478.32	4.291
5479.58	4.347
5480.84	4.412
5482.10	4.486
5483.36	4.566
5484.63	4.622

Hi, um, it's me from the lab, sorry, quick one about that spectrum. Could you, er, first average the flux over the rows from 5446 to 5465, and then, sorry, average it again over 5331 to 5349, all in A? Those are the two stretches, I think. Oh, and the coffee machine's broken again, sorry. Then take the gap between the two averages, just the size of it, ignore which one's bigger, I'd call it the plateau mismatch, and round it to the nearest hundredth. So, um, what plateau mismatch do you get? 0.20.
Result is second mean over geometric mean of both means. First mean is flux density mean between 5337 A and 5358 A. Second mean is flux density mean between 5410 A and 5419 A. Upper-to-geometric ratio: 0.965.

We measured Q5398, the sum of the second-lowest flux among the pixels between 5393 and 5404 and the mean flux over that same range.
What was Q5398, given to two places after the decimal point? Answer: 9.14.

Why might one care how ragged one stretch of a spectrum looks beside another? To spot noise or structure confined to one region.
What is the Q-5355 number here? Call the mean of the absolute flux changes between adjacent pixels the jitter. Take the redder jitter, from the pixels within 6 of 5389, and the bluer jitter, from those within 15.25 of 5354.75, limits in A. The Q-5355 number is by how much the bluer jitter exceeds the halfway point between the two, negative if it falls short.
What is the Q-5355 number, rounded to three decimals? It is 0.023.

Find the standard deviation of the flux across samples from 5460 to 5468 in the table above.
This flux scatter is 0.01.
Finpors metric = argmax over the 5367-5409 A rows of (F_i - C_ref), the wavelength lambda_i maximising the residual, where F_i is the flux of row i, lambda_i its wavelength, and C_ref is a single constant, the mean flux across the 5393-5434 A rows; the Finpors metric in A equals 5400.66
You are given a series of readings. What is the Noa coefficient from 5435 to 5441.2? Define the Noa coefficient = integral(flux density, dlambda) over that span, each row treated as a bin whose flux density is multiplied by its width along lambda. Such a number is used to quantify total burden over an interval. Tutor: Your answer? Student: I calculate 29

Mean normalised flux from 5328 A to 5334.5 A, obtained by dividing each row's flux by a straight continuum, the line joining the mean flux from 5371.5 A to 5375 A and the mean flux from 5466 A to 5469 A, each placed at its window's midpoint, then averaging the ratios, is 0.967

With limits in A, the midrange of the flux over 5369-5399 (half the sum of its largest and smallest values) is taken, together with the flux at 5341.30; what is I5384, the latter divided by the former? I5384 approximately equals 1.045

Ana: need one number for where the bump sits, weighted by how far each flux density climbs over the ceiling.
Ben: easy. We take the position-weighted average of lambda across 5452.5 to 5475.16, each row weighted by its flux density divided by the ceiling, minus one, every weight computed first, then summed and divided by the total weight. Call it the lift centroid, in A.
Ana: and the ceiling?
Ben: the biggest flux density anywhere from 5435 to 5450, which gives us 5465.9 A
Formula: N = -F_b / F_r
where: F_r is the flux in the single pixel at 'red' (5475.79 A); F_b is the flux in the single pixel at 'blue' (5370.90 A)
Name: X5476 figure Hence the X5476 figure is -1.05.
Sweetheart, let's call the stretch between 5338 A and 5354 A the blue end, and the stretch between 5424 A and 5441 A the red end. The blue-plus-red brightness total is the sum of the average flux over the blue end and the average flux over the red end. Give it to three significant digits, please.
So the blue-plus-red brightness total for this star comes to 9.29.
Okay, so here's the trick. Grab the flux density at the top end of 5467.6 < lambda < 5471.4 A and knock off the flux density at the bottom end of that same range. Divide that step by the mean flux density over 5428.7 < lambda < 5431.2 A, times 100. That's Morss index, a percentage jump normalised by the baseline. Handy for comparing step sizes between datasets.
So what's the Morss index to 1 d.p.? -3.0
